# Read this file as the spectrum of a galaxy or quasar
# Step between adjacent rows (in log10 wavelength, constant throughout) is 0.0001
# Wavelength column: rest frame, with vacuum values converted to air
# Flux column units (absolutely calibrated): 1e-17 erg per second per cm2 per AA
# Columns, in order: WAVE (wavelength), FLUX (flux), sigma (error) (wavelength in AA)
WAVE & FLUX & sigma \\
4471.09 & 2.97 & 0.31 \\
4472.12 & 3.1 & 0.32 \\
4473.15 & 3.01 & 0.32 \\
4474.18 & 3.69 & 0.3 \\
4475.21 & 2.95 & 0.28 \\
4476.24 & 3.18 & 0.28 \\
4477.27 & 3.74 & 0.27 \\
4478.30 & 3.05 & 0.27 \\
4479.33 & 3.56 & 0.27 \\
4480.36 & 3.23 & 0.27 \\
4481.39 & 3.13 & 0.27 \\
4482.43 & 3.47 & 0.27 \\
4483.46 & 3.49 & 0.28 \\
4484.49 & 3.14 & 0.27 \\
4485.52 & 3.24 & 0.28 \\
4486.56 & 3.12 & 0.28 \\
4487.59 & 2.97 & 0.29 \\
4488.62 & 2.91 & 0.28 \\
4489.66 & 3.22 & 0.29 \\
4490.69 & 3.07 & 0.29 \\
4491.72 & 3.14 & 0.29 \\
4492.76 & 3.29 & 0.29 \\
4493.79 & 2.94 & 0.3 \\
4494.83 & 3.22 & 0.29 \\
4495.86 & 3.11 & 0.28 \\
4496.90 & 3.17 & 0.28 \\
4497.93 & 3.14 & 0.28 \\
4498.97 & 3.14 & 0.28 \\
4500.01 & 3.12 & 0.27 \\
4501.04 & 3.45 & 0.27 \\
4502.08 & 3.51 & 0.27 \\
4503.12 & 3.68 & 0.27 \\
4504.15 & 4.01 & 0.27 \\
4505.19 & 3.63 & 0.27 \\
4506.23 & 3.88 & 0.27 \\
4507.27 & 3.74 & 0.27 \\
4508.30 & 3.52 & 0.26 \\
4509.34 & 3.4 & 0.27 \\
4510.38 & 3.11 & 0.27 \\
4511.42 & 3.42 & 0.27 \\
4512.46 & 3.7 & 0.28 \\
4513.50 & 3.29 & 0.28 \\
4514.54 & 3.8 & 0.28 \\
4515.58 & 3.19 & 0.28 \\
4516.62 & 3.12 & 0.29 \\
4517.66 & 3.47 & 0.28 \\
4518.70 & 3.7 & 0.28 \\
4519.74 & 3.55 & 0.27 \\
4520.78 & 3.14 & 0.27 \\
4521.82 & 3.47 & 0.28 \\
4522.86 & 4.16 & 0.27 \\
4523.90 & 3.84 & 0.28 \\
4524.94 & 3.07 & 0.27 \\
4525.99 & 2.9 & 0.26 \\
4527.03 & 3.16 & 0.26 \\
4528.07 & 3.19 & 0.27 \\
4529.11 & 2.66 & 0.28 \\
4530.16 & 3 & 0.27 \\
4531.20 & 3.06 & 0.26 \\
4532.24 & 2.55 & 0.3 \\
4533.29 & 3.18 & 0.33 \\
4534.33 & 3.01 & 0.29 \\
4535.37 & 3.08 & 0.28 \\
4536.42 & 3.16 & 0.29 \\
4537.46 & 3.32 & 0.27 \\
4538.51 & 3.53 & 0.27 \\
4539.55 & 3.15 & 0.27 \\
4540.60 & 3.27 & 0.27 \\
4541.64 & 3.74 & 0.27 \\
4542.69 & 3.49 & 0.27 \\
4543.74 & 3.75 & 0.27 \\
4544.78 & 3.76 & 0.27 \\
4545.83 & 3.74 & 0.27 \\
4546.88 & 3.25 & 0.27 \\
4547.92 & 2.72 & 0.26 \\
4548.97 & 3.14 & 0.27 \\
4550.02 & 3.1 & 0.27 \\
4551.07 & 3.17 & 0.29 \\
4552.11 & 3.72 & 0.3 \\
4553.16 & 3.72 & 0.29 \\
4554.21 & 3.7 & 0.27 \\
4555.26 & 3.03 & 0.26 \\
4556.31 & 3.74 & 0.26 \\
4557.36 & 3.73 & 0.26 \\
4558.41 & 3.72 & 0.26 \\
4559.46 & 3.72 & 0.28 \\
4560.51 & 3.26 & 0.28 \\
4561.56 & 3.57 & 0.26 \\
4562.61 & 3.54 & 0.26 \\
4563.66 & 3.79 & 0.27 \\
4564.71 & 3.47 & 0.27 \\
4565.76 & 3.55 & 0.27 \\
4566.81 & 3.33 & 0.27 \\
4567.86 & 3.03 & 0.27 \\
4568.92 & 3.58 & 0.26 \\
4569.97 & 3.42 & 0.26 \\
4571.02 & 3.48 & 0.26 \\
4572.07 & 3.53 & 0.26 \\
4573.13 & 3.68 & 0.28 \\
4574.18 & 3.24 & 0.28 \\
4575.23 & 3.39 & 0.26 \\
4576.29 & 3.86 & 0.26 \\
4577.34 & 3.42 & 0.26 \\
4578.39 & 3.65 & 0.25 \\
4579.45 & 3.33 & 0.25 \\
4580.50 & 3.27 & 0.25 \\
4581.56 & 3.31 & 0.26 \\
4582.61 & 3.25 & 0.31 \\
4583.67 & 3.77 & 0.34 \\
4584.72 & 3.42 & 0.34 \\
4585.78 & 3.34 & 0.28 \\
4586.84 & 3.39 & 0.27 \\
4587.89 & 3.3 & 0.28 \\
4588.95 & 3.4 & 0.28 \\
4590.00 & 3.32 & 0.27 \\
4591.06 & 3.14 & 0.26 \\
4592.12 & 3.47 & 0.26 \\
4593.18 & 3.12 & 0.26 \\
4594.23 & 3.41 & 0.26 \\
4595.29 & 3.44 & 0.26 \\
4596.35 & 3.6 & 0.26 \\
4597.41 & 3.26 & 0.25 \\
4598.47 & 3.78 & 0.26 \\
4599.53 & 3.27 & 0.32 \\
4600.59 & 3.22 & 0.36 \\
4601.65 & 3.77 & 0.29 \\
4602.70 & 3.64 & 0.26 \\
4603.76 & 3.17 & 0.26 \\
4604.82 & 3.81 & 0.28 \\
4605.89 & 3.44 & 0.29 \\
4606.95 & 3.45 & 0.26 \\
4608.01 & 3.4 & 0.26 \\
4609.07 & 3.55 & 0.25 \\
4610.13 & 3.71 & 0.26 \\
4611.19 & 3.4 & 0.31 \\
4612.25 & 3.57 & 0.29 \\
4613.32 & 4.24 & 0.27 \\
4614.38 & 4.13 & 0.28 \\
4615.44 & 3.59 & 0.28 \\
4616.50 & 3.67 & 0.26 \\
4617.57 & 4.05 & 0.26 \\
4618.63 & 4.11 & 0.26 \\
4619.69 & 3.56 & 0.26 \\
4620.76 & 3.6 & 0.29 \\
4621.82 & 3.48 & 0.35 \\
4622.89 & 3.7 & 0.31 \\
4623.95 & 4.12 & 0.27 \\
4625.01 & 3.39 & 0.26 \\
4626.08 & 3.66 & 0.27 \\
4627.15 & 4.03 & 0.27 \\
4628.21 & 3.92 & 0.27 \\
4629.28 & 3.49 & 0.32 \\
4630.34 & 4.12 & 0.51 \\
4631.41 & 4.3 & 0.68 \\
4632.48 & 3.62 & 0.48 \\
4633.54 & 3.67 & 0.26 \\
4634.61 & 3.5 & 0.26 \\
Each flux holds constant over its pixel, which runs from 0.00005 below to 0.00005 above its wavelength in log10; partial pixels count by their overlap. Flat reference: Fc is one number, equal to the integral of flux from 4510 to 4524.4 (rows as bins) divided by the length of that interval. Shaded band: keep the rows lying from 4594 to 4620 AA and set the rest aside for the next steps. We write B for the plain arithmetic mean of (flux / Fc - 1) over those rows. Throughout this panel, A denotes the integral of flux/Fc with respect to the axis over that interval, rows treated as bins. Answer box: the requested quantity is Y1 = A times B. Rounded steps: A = 26.8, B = 0.03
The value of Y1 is 0.8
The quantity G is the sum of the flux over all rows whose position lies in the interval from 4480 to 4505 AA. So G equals 77.9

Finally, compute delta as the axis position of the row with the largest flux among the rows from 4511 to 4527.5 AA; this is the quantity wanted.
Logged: 4522.86 AA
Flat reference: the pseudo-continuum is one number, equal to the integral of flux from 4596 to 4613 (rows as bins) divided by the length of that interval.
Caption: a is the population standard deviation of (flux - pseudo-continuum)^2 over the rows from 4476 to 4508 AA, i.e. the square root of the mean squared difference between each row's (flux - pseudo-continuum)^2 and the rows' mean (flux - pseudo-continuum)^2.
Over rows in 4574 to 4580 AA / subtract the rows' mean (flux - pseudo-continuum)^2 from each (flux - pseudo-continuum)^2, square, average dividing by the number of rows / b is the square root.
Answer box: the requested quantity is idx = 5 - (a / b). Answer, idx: 2.7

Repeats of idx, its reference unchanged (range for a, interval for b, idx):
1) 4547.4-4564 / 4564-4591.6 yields 2.2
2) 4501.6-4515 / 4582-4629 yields 4.4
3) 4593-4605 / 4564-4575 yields 4.3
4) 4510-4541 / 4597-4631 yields 3.6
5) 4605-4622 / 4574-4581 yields 0.5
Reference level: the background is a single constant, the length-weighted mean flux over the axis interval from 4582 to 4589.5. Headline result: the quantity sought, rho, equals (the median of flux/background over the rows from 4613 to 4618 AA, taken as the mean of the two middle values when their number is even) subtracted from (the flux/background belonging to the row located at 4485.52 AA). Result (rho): -0.24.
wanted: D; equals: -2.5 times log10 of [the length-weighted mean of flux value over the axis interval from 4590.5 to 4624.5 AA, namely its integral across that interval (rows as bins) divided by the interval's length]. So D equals -1.39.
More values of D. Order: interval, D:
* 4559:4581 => -1.35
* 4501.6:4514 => -1.38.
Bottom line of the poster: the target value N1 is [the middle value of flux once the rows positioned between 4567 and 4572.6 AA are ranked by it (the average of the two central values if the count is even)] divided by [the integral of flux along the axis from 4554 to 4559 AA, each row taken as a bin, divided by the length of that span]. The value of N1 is 0.97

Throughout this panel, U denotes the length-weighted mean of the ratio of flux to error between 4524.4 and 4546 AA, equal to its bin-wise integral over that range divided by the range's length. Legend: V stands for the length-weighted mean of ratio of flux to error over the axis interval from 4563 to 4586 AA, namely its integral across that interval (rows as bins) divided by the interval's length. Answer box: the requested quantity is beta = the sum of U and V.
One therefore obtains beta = 24.5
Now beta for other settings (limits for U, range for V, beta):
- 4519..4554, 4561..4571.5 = 25.1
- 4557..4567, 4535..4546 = 26.0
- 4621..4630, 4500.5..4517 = 25.8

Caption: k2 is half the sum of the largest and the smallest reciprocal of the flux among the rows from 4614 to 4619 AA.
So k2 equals 0.260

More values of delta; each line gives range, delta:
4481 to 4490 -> 4483.46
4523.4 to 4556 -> 4523.90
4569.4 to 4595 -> 4576.29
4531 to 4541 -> 4538.51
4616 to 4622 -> 4618.63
